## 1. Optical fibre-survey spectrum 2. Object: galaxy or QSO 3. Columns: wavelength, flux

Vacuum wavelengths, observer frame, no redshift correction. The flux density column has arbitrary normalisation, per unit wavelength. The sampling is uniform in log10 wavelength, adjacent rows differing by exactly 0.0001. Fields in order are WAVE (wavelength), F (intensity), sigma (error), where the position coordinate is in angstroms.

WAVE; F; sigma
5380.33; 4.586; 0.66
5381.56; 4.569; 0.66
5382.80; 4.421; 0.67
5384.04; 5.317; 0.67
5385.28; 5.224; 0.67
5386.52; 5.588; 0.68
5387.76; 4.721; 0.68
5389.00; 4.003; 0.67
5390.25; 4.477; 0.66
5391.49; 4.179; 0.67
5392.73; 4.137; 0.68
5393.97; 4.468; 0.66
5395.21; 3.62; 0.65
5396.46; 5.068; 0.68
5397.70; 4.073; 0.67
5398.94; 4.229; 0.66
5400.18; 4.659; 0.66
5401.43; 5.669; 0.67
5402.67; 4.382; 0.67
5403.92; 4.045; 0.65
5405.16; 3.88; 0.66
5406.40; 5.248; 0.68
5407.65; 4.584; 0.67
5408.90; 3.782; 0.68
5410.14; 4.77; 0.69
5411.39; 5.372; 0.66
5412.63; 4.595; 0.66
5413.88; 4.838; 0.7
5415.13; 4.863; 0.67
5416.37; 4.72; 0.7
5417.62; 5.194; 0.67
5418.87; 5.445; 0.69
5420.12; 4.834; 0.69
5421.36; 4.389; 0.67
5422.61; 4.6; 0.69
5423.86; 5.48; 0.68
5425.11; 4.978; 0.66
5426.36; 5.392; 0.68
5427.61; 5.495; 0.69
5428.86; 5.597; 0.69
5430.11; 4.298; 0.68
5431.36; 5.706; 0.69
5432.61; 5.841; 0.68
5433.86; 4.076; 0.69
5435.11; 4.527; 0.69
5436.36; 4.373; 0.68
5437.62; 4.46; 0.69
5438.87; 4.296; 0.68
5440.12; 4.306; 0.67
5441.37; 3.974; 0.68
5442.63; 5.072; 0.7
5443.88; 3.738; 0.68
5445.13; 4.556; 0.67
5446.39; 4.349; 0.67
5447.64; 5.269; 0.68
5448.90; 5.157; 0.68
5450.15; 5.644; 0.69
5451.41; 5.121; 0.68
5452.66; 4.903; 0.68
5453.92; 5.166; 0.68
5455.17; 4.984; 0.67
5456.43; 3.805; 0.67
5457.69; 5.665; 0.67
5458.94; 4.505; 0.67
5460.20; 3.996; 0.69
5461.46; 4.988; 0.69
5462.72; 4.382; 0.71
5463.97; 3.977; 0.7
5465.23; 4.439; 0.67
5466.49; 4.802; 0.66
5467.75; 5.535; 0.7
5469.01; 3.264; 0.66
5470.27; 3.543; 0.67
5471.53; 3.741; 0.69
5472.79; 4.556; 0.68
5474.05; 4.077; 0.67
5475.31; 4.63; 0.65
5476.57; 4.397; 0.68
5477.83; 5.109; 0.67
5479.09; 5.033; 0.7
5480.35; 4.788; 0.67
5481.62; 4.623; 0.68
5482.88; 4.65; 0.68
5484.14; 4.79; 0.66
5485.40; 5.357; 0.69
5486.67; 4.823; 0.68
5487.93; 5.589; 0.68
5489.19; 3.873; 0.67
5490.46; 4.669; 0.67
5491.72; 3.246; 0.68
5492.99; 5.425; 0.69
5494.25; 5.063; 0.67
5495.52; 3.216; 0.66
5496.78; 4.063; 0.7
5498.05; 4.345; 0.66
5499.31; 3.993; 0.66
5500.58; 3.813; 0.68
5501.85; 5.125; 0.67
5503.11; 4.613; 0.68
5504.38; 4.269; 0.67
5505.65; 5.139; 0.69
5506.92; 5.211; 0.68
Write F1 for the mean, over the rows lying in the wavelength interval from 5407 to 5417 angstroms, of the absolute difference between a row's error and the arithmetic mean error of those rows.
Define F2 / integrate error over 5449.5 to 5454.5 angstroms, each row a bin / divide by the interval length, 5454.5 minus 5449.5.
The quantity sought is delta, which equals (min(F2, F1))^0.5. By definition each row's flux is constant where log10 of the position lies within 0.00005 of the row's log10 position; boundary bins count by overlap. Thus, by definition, 0.12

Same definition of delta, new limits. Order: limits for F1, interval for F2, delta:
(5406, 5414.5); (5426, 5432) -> 0.11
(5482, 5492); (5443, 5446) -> 0.08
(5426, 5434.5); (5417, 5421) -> 0.07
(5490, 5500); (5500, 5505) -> 0.11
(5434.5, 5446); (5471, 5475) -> 0.09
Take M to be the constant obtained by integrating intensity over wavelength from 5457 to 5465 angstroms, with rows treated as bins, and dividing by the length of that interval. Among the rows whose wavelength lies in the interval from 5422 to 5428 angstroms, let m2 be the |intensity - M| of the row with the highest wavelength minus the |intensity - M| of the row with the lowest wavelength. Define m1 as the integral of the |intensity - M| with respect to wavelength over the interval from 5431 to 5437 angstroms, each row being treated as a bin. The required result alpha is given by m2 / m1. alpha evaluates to 0.25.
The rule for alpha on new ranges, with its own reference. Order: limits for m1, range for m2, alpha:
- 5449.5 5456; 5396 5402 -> 0.16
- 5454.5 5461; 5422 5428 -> 0.24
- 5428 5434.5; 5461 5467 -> -0.03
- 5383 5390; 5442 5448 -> 0.05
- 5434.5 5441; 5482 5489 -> 0.73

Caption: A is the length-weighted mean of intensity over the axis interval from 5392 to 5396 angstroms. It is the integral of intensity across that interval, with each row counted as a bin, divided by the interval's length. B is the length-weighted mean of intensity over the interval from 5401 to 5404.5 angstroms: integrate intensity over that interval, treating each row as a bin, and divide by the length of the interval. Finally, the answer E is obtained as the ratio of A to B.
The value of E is 0.89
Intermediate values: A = 4.12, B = 4.7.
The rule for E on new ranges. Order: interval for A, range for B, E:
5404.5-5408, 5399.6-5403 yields 0.92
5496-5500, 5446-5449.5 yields 0.83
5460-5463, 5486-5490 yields 0.95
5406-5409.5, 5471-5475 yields 1.07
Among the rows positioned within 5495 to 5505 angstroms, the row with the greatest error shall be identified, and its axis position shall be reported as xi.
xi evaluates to 5496.78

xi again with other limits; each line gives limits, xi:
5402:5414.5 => 5413.88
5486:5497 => 5496.78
